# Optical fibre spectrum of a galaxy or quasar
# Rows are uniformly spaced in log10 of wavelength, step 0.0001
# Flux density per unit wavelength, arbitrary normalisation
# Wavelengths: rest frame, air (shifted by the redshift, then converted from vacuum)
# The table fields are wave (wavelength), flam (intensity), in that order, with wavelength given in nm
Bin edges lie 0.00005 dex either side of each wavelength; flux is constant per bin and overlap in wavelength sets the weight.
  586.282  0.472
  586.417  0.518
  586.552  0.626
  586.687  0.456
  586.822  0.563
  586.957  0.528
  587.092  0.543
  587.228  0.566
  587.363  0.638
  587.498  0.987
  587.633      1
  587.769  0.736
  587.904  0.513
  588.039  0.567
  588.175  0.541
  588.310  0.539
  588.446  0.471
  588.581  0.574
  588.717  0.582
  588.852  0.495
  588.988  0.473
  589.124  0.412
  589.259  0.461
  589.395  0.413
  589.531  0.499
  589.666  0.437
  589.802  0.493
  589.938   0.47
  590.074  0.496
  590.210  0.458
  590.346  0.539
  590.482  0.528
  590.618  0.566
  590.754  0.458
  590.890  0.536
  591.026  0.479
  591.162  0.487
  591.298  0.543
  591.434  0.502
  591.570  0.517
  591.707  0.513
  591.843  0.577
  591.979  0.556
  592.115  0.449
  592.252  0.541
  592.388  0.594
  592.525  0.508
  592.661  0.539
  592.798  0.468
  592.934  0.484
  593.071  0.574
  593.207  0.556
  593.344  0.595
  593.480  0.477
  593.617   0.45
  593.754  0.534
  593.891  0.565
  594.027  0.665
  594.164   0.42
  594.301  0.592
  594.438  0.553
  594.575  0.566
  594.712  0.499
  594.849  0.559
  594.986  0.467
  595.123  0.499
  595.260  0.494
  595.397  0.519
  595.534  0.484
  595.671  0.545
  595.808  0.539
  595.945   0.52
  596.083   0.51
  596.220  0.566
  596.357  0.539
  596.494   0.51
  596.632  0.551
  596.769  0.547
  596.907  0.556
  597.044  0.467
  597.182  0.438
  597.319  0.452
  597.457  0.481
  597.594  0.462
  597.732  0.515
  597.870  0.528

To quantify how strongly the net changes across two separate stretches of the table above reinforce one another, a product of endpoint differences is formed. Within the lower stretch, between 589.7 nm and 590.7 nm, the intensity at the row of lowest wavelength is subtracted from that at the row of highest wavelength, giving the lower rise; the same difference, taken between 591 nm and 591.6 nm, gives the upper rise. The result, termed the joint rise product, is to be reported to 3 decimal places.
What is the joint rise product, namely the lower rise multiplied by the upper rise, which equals 0.003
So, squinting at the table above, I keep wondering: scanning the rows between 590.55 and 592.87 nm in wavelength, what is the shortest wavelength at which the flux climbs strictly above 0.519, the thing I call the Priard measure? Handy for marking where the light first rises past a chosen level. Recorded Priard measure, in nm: 590.618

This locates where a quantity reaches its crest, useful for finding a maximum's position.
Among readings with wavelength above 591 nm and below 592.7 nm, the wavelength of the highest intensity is 592.388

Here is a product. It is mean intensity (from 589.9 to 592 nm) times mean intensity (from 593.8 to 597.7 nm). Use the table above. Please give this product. 0.267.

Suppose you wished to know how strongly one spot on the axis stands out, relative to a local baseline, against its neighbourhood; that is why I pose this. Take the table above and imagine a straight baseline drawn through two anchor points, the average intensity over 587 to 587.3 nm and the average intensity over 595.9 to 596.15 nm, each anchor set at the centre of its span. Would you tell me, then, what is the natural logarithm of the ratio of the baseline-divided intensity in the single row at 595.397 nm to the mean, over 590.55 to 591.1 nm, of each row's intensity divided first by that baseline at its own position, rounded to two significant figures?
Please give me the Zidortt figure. 0.057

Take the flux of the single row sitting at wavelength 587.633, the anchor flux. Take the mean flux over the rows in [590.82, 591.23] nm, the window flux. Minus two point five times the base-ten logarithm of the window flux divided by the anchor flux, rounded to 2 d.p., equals 0.75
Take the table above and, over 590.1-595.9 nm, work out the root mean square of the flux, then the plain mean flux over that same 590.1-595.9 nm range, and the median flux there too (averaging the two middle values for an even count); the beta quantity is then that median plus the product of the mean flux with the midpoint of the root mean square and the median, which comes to 0.808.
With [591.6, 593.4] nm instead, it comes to 0.829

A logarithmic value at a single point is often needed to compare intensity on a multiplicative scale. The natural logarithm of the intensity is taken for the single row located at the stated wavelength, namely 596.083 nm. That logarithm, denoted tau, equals -0.67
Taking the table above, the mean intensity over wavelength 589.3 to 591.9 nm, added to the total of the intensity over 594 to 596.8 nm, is 12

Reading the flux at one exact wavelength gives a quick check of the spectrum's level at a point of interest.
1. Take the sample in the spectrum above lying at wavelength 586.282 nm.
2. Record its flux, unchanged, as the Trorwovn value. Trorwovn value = 0.472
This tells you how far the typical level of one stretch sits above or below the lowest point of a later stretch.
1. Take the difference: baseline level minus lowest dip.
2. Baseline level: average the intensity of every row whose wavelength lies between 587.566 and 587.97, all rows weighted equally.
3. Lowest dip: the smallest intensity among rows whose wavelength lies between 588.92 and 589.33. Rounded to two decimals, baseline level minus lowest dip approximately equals 0.34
